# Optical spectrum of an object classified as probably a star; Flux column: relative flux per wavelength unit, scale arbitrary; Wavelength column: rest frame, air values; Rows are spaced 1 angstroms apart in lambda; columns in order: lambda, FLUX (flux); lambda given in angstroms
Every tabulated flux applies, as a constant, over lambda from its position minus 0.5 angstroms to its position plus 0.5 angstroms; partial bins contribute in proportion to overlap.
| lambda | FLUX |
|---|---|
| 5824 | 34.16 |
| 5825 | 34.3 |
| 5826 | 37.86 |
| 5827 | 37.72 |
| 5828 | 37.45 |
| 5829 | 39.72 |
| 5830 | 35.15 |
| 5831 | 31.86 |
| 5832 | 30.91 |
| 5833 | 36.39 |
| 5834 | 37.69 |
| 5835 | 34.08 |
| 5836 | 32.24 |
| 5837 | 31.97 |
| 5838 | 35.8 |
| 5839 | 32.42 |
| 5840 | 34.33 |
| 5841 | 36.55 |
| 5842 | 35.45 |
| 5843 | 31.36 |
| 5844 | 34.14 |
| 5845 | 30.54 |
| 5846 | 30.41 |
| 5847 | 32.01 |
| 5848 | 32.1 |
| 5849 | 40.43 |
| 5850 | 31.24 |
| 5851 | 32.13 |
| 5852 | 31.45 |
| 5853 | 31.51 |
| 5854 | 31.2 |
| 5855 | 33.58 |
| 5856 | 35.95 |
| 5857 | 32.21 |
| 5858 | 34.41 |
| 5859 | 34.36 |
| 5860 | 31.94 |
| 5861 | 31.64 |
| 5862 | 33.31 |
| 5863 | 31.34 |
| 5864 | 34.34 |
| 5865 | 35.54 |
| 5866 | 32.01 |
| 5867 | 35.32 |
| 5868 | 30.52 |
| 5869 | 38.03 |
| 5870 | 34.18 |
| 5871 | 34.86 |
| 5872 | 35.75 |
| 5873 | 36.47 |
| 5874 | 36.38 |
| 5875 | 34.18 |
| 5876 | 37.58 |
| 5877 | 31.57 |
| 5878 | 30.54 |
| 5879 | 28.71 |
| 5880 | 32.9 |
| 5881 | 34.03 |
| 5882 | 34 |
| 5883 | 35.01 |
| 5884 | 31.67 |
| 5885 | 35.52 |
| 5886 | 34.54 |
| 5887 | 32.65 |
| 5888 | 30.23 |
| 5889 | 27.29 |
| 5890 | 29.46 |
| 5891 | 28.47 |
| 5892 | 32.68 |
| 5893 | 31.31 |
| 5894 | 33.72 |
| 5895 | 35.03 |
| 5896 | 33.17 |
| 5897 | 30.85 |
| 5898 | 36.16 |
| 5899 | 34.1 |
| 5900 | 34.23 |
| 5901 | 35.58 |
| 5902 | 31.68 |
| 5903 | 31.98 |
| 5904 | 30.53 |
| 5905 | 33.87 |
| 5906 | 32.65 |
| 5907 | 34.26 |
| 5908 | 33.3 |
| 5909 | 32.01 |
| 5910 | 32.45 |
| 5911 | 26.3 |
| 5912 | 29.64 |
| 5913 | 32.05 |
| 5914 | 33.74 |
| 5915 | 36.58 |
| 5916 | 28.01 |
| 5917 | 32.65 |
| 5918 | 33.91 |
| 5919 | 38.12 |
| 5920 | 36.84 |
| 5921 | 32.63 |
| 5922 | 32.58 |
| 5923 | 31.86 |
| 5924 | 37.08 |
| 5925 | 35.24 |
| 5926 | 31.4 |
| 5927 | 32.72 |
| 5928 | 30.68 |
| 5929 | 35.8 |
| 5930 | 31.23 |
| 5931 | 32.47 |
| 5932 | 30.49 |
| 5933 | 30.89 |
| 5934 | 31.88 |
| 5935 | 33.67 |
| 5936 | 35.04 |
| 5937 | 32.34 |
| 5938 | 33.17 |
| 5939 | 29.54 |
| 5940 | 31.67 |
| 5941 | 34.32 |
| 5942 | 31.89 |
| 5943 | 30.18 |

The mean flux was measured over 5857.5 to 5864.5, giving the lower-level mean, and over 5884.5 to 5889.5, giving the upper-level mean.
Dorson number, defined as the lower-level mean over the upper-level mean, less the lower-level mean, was -32.0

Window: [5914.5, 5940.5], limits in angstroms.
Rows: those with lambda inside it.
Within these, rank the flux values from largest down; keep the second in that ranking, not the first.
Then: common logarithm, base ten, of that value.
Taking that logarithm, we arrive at 1.569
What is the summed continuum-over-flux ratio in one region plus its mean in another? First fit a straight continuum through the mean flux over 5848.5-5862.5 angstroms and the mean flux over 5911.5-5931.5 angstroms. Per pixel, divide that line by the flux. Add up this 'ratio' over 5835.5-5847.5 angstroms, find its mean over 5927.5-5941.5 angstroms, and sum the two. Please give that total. 13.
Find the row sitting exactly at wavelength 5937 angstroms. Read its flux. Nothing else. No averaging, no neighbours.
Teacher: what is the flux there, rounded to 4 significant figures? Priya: 32.34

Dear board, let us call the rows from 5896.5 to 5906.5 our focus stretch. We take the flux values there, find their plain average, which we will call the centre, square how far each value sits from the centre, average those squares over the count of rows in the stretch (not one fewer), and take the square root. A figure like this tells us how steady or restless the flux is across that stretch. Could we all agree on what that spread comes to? 1.83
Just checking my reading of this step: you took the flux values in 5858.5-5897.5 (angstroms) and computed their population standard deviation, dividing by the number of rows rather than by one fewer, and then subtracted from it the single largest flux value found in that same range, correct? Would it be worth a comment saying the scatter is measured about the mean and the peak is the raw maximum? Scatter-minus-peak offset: -35.5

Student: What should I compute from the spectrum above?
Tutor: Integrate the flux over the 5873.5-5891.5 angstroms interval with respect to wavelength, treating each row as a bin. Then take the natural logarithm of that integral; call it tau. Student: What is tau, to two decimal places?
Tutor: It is 6.37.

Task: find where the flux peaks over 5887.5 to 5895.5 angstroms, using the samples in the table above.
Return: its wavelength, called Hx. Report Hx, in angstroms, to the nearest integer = 5895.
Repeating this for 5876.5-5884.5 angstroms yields 5883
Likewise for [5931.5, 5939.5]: 5936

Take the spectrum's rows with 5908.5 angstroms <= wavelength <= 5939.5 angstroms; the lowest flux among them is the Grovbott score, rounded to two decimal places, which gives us 26.30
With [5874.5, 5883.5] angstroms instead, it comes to 28.71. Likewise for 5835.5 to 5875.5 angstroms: 30.41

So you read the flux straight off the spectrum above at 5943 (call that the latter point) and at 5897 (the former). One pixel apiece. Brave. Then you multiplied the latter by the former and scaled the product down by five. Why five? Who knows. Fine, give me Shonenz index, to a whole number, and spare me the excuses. 186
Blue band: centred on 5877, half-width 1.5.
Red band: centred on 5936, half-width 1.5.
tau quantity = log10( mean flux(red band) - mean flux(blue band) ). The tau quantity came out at -0.3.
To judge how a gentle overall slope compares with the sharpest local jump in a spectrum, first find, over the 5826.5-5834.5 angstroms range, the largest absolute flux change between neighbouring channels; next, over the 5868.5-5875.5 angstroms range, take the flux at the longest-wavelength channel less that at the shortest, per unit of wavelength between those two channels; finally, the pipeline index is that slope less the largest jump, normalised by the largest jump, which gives -1.12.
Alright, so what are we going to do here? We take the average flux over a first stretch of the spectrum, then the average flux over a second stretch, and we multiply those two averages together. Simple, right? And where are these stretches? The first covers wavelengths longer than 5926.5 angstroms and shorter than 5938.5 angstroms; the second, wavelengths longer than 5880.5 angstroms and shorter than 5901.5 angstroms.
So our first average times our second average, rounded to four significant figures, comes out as 1068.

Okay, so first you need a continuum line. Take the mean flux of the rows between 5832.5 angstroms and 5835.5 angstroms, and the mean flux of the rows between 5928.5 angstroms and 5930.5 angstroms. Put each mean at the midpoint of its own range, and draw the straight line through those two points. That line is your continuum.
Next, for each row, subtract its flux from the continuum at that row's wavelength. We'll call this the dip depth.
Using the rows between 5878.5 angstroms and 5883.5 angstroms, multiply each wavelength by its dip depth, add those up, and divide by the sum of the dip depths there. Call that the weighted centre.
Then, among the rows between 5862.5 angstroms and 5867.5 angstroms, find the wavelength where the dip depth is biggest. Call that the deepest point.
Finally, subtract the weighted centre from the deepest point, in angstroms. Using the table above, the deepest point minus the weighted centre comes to -16.5 angstroms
